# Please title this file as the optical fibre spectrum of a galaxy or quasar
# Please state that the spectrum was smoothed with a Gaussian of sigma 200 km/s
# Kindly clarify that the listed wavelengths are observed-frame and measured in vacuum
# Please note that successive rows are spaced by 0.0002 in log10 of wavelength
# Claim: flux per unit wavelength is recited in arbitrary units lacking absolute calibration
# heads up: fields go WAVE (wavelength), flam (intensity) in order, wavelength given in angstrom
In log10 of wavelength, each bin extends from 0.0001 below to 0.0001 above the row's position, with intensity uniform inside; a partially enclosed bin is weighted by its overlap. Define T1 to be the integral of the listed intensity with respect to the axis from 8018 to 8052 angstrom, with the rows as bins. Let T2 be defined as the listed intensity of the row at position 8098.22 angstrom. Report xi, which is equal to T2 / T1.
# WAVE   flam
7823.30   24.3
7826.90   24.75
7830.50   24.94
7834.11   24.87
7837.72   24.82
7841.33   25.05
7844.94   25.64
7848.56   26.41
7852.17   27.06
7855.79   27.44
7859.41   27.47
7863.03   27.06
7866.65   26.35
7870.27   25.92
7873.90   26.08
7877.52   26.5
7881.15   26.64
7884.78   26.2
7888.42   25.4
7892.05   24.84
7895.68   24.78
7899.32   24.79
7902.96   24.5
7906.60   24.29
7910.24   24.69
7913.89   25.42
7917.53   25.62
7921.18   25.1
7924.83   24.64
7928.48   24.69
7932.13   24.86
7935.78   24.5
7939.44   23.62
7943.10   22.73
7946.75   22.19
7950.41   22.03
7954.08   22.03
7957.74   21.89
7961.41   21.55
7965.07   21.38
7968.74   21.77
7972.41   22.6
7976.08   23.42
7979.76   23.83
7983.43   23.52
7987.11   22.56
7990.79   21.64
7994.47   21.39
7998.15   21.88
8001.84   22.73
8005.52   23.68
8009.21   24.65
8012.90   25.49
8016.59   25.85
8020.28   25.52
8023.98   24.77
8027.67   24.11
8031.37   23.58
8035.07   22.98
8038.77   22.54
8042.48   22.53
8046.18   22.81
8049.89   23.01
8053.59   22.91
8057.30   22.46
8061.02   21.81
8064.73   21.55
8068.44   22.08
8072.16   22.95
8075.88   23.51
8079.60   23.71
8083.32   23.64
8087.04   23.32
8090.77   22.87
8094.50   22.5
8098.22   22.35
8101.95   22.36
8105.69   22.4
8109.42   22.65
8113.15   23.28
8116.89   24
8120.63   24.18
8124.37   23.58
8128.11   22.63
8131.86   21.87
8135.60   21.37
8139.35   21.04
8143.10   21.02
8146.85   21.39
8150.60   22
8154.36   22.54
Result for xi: 0.028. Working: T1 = 801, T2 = 22.35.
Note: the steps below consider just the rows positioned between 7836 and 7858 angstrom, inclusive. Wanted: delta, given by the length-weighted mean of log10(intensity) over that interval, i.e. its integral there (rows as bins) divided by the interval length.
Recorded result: 1.42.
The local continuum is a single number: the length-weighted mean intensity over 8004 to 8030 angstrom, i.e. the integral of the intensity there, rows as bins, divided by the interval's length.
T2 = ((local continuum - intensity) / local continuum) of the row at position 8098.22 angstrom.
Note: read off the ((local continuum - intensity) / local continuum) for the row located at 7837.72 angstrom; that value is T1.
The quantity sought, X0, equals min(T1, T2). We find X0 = 0.001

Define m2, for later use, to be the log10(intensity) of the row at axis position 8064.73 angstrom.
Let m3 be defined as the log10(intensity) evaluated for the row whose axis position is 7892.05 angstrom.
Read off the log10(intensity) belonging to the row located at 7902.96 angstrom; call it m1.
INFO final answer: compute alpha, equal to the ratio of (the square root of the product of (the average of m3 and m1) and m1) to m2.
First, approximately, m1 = 1.39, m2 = 1.33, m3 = 1.40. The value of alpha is 1.04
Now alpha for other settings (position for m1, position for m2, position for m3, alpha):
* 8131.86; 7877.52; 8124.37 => 0.95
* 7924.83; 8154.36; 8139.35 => 1.02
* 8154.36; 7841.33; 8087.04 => 0.97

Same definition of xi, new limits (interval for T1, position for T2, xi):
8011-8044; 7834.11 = 0.031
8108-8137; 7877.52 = 0.040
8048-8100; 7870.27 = 0.022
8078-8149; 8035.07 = 0.014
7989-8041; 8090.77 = 0.019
